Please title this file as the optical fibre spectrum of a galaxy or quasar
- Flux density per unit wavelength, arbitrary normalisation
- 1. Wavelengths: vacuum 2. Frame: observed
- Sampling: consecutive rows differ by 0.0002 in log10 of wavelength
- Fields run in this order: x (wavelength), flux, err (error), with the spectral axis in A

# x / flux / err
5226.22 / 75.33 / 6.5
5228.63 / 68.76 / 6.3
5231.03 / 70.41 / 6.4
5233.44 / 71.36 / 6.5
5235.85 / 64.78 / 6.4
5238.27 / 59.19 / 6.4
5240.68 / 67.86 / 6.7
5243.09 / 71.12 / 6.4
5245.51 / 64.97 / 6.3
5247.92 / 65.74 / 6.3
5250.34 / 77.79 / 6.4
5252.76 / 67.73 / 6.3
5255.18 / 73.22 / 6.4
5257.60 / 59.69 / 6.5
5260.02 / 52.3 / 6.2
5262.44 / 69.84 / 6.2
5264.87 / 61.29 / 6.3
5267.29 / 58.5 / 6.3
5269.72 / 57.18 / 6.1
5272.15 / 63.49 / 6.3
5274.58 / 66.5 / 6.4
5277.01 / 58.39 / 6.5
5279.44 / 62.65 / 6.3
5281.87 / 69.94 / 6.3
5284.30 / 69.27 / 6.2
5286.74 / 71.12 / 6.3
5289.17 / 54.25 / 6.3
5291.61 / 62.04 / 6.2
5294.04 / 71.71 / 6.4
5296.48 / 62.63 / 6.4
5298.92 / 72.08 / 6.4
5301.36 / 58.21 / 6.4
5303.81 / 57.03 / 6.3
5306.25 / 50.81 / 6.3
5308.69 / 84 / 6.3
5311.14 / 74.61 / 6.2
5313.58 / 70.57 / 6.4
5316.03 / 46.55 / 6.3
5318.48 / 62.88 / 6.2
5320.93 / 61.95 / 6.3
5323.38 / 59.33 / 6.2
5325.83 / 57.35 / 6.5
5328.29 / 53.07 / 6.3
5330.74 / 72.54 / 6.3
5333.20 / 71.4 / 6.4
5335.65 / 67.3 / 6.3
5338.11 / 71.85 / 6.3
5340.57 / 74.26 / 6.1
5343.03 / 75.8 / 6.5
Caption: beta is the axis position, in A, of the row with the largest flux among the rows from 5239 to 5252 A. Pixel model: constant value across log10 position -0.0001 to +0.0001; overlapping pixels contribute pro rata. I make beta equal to 5250.34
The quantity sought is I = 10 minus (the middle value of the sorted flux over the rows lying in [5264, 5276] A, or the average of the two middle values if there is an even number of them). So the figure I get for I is -51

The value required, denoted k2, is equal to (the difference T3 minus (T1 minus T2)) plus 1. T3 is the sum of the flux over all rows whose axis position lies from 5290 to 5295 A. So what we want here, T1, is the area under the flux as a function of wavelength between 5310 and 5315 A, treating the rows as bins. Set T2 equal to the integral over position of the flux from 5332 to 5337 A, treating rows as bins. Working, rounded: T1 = 358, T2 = 347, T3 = 134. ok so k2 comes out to 124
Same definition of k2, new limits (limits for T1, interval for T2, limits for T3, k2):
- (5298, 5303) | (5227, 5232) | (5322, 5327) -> 148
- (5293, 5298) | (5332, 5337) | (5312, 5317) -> 129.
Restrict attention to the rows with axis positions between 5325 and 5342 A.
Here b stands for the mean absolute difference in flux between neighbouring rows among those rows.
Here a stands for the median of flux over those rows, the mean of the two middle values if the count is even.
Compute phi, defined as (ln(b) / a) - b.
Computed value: -6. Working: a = 71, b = 6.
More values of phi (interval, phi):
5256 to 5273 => -7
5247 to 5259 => -10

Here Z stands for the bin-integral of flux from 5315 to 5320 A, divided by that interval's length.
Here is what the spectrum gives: 55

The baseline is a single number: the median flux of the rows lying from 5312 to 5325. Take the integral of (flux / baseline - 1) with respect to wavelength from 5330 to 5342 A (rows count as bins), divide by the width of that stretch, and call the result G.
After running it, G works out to 0.15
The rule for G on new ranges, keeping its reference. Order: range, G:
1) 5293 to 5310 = 0.05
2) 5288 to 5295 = 0.01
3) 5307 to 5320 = 0.08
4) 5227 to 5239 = 0.09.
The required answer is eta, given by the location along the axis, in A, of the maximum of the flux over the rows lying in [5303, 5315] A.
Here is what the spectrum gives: 5308.69 A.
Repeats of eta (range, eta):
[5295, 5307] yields 5298.92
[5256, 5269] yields 5262.44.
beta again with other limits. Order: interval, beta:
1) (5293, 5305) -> 5298.92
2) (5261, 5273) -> 5262.44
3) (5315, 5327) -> 5318.48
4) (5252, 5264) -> 5255.18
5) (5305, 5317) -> 5308.69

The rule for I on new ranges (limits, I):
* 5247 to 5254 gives -58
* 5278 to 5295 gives -59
